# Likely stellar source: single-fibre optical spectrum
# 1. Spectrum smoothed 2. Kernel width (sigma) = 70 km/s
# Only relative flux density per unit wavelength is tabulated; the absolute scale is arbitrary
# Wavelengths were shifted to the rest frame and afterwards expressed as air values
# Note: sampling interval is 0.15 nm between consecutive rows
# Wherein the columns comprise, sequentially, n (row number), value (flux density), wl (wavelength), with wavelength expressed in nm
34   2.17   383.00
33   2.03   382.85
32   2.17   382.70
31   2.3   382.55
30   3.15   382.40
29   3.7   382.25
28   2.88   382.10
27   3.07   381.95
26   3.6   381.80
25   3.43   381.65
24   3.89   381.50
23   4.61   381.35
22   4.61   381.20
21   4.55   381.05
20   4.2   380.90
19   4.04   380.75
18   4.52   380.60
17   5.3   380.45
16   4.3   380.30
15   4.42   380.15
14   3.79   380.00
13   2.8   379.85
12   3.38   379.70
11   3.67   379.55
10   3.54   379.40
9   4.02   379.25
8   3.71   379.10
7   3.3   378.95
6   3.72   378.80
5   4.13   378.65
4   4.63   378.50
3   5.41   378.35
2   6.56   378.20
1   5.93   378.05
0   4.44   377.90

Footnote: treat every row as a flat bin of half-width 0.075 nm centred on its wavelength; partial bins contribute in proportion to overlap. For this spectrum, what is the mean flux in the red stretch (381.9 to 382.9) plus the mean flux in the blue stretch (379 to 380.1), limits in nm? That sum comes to 6.3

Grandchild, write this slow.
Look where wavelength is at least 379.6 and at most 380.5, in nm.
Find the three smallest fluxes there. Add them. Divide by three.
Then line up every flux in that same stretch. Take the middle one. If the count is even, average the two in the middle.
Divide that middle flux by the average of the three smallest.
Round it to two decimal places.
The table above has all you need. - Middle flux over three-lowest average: 1.22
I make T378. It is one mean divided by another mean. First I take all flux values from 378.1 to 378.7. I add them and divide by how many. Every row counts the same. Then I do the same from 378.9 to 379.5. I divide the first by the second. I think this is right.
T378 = 1.4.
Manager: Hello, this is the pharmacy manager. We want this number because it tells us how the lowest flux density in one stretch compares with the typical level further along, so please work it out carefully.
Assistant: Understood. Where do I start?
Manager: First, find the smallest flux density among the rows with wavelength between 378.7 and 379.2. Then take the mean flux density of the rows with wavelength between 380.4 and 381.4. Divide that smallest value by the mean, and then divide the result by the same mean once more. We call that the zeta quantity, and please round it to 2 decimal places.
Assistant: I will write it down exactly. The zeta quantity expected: 0.16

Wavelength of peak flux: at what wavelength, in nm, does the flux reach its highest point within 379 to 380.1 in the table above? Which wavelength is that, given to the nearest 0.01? 379.25 nm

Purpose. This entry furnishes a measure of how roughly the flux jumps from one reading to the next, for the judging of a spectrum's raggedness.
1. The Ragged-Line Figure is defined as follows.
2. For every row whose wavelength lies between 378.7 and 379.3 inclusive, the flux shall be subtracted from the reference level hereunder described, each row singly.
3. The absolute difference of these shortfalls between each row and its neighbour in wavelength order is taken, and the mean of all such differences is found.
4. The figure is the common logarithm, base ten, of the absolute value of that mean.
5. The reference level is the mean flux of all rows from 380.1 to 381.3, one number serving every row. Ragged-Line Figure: -0.42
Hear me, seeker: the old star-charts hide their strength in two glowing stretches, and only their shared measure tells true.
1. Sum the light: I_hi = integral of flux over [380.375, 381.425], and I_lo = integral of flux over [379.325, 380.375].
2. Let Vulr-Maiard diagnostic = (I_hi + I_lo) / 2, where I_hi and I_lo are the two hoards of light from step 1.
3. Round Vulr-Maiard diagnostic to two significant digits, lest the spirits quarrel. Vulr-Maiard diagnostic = 4.3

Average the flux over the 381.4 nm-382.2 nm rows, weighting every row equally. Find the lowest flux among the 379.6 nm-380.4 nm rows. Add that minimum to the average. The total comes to 6.2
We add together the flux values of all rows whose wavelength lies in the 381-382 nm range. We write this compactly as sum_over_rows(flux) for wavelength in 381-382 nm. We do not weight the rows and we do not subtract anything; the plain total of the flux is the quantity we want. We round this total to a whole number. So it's 28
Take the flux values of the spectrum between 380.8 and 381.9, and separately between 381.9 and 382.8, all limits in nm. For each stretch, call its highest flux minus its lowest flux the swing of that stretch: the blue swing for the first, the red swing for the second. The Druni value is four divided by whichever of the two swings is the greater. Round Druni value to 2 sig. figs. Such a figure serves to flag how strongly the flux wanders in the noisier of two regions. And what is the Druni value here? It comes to 2.6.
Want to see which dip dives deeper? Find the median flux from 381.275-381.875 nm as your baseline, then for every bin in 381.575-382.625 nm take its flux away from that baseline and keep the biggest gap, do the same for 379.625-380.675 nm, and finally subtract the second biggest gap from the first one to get 0.50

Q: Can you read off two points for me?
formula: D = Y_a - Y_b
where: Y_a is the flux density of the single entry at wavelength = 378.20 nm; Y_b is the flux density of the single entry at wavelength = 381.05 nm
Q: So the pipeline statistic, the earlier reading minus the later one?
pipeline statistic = 2.0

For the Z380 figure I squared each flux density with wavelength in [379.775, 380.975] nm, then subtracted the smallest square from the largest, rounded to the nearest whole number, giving 20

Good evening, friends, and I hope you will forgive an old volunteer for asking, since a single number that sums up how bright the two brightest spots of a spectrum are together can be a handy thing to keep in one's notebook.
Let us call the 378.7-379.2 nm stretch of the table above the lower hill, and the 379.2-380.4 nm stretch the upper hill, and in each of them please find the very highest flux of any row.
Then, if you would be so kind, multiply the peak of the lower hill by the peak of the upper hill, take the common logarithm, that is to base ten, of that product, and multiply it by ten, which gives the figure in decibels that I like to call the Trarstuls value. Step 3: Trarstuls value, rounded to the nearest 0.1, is 12.2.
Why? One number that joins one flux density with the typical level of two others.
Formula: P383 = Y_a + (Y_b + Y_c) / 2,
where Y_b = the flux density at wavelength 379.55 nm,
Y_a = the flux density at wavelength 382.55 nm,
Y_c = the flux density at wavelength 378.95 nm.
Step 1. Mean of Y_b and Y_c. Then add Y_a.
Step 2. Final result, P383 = 5.8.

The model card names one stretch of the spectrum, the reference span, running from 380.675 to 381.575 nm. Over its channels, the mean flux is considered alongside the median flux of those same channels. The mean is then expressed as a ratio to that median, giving 0.99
